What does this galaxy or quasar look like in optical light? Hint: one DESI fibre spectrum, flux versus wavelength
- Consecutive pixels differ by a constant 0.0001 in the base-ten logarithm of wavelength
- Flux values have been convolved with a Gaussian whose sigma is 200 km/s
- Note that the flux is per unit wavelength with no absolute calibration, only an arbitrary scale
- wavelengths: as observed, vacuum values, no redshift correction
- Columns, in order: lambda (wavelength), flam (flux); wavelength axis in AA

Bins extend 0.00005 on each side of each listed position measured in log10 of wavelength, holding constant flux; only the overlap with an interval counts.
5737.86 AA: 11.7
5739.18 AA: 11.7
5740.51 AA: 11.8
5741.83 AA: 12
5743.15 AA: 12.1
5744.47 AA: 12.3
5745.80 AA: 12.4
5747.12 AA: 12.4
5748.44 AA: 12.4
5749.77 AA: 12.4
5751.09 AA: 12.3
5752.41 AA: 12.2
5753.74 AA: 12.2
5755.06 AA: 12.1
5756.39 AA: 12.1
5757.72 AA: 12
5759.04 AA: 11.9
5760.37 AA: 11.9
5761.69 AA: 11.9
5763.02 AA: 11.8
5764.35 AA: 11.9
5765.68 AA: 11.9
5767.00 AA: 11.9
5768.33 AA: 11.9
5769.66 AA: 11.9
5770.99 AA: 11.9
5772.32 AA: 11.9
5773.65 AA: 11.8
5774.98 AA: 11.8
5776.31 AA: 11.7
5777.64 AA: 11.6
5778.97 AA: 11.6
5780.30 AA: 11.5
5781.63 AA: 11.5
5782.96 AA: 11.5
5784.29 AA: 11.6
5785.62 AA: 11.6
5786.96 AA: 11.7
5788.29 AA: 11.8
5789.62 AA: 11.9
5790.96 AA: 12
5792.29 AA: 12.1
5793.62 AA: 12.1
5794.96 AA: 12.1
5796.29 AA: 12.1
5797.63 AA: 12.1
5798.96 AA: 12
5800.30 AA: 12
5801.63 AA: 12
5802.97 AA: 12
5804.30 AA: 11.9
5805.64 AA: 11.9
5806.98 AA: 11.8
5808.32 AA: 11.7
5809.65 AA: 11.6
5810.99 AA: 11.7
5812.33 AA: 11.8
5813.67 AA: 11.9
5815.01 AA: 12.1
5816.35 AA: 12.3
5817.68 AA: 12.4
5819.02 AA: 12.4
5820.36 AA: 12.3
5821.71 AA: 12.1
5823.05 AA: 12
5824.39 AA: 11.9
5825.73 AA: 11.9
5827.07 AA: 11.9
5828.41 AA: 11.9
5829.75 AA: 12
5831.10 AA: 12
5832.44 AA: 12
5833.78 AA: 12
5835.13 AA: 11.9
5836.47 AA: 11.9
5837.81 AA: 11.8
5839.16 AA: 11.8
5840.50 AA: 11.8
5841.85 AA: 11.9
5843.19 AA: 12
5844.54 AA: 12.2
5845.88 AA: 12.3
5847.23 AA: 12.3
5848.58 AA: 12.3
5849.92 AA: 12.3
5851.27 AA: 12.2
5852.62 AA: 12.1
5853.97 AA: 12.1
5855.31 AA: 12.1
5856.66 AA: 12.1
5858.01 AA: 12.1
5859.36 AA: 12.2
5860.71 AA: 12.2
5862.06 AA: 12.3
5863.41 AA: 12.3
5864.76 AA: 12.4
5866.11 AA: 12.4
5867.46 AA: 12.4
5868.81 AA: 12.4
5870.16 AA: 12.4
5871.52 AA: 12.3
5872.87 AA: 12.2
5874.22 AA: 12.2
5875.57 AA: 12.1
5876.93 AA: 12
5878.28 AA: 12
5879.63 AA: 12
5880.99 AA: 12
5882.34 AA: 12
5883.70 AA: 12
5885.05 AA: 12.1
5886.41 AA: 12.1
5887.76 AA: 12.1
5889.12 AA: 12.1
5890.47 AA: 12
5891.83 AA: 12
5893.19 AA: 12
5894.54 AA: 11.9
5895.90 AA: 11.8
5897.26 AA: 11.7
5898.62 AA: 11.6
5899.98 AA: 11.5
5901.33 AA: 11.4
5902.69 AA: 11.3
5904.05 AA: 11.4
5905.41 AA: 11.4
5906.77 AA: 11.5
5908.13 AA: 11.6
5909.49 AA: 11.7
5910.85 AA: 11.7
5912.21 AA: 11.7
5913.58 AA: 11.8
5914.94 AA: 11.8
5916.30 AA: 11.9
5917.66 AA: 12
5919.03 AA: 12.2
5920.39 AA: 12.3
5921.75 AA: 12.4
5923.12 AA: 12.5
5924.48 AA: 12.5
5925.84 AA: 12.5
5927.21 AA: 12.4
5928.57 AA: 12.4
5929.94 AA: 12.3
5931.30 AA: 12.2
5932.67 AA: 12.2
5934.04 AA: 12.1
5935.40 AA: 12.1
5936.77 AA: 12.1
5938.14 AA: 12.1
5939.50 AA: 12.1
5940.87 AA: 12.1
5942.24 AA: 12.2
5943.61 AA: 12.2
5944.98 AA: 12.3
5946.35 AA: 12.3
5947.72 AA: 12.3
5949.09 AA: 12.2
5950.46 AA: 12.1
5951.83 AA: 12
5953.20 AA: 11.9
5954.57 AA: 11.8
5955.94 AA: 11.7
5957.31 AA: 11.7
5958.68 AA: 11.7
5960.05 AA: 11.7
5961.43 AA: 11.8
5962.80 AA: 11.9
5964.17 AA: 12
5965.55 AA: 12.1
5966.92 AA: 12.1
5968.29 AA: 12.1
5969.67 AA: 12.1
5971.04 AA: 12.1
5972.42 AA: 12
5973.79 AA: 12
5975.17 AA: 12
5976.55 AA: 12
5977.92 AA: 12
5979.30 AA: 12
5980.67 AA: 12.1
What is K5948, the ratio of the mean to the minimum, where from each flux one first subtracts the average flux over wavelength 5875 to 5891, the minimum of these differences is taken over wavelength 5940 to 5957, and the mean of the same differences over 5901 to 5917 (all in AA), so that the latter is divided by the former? 1.3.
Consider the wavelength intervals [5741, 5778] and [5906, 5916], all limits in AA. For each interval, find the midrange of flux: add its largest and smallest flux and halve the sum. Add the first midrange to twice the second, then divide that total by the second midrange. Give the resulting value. 3.03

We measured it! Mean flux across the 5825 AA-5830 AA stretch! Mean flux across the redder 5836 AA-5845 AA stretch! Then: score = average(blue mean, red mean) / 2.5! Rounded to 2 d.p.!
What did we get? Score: 4.77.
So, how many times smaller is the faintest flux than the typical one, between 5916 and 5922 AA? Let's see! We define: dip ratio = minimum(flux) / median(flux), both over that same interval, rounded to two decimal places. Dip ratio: 0.98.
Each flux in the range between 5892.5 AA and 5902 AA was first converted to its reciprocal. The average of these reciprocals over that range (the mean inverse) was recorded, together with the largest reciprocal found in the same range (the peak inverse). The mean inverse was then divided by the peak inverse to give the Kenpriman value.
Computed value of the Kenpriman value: 0.975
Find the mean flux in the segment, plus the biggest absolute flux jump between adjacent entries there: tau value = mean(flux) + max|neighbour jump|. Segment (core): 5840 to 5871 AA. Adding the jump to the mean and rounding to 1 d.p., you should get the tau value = 12.4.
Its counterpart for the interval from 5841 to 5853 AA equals 12.4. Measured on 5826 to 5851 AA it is 12.2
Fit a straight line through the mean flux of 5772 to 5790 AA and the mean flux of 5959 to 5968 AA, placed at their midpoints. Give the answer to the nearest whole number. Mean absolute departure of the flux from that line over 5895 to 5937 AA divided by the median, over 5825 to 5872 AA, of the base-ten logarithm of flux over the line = 27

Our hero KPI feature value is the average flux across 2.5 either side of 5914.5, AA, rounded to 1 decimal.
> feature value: 11.8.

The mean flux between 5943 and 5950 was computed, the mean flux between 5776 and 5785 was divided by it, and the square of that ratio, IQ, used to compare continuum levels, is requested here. 0.89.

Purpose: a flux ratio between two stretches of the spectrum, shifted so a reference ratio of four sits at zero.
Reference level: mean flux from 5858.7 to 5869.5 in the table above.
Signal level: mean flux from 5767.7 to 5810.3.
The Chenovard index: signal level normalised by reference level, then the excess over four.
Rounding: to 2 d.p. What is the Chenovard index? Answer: -3.04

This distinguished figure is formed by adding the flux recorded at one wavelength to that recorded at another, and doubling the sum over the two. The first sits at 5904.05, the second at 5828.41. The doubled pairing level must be 46.6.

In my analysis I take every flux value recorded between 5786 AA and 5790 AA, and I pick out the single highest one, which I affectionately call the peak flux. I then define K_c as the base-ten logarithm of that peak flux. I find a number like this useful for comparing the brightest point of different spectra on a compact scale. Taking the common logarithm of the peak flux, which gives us 1.08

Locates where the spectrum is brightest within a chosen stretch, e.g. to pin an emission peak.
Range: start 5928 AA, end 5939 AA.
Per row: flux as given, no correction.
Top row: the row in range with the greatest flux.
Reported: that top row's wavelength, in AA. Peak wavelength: 5928.57 AA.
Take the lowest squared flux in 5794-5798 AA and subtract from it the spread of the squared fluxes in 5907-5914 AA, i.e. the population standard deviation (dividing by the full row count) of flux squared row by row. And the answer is 145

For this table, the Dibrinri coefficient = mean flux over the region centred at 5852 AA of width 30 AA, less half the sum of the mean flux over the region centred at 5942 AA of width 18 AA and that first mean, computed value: -0.01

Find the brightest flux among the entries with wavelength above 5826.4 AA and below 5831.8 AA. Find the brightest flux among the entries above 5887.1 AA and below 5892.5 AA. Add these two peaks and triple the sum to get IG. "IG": 72.3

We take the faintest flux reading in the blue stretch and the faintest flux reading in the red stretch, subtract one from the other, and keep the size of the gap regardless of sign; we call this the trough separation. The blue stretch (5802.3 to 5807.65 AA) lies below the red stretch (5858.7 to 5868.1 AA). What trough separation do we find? 0.40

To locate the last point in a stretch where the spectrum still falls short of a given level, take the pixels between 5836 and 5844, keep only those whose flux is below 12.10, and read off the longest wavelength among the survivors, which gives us 5843.19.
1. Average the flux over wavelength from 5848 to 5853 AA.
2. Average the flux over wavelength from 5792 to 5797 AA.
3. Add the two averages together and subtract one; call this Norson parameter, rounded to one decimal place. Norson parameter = 23.3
